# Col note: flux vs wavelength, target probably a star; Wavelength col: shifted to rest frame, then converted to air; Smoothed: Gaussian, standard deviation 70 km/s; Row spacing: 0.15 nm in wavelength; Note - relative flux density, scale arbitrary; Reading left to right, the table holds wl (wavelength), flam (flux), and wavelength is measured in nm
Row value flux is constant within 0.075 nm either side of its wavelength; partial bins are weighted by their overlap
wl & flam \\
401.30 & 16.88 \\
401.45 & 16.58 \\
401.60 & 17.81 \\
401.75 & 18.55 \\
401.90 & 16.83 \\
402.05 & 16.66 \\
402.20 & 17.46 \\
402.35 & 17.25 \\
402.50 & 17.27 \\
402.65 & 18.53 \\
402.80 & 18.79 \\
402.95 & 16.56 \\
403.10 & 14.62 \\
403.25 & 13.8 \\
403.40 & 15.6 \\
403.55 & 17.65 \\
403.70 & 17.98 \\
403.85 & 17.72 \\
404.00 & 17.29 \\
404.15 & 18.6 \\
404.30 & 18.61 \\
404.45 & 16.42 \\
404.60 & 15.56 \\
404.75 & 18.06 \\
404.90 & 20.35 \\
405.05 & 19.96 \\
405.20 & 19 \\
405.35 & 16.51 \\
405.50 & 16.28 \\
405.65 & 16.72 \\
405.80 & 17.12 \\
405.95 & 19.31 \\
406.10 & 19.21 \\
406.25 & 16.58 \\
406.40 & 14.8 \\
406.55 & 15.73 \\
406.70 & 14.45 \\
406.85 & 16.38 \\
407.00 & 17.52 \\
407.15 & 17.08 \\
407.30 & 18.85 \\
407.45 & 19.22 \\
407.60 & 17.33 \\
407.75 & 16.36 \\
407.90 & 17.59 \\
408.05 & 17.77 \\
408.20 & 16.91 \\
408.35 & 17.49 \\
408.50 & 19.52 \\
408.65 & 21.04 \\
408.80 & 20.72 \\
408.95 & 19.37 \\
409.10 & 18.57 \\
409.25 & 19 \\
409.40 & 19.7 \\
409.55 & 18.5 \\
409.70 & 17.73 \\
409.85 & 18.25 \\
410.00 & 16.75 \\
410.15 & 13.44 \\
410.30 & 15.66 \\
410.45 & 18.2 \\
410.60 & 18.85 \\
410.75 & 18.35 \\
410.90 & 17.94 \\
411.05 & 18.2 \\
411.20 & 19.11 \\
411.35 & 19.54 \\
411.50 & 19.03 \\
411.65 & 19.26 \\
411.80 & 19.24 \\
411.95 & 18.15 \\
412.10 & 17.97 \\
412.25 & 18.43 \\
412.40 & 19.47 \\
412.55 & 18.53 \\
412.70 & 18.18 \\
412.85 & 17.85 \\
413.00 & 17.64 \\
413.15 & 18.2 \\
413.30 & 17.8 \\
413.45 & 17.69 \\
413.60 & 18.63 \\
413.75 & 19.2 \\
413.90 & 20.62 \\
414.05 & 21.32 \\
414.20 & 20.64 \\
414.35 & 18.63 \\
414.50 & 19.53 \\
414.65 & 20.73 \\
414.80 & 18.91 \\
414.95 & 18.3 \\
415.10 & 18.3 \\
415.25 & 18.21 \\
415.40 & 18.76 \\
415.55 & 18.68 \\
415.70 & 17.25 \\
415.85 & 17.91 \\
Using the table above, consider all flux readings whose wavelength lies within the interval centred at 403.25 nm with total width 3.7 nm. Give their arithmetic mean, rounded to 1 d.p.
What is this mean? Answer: 17.4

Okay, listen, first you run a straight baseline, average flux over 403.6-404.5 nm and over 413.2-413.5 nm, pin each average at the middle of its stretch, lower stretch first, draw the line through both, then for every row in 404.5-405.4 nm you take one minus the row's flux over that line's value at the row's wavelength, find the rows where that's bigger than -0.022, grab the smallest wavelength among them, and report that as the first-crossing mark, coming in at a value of 404.60 nm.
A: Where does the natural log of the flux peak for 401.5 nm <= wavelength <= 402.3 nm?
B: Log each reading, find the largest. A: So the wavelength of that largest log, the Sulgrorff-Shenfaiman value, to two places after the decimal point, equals 401.75 nm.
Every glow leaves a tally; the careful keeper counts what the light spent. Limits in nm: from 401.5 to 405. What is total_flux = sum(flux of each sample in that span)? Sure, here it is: 398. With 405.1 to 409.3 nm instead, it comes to 496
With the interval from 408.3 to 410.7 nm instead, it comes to 293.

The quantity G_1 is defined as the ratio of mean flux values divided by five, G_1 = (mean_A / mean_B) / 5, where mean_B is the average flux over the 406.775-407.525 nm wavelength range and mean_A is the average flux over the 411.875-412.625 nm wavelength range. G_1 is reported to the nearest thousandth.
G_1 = 0.208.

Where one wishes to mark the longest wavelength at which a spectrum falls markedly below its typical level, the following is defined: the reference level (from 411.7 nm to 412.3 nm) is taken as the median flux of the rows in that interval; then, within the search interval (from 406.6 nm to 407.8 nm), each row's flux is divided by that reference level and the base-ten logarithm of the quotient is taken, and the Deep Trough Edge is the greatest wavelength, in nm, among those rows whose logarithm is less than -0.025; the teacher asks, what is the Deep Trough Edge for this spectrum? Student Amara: 407.75 nm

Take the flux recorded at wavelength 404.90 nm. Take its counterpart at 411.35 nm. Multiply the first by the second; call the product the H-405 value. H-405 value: 398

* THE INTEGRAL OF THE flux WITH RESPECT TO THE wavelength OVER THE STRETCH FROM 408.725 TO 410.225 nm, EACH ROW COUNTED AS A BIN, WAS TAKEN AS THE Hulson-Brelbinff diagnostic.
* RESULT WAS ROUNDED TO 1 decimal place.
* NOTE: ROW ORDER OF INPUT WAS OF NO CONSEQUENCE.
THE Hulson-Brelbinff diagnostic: 27.3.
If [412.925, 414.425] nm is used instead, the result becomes 28.6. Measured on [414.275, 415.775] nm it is 28.1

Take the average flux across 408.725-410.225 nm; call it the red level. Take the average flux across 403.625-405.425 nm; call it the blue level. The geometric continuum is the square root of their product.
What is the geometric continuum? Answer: 18.1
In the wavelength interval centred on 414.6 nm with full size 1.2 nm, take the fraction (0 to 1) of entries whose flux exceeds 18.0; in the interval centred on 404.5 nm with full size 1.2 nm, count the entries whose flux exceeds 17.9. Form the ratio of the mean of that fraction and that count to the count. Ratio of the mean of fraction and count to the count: 0.600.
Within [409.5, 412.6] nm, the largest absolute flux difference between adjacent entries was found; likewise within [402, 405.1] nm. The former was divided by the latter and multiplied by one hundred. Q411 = 132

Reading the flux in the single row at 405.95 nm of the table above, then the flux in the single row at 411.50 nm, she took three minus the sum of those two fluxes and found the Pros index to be -35.3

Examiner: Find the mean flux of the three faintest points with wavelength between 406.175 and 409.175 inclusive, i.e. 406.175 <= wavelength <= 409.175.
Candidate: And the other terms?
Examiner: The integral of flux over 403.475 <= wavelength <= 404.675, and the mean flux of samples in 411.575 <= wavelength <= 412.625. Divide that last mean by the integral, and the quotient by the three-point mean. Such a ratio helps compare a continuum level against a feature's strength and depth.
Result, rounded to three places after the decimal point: 0.060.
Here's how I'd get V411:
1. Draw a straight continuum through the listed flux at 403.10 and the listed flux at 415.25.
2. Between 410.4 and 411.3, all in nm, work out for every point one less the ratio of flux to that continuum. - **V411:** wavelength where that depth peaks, 410.90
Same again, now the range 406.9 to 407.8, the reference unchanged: 407.75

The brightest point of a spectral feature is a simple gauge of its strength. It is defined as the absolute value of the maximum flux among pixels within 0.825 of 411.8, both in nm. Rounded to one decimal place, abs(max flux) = 19.5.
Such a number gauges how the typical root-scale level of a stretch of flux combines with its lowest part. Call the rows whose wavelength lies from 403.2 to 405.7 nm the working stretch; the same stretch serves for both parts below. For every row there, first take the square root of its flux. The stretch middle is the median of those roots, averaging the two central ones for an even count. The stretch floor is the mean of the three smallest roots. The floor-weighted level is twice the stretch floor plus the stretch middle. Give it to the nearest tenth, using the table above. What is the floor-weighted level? 11.9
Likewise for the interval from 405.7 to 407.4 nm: 11.9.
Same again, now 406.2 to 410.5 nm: 11.7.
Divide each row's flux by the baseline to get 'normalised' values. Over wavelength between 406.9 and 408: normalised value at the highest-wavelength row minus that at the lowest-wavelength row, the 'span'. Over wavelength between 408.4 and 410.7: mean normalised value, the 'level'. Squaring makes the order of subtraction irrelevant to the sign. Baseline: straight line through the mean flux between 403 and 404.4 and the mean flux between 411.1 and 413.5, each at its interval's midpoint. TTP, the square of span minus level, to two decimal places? 1.05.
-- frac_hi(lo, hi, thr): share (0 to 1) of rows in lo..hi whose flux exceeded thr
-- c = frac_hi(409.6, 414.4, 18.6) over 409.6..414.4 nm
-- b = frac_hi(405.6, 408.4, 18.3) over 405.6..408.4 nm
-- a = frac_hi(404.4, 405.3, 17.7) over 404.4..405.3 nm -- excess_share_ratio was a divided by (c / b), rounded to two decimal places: 0.35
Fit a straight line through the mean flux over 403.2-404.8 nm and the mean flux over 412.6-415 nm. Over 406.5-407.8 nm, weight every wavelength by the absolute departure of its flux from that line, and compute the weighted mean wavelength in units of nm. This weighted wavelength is 407.04 nm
